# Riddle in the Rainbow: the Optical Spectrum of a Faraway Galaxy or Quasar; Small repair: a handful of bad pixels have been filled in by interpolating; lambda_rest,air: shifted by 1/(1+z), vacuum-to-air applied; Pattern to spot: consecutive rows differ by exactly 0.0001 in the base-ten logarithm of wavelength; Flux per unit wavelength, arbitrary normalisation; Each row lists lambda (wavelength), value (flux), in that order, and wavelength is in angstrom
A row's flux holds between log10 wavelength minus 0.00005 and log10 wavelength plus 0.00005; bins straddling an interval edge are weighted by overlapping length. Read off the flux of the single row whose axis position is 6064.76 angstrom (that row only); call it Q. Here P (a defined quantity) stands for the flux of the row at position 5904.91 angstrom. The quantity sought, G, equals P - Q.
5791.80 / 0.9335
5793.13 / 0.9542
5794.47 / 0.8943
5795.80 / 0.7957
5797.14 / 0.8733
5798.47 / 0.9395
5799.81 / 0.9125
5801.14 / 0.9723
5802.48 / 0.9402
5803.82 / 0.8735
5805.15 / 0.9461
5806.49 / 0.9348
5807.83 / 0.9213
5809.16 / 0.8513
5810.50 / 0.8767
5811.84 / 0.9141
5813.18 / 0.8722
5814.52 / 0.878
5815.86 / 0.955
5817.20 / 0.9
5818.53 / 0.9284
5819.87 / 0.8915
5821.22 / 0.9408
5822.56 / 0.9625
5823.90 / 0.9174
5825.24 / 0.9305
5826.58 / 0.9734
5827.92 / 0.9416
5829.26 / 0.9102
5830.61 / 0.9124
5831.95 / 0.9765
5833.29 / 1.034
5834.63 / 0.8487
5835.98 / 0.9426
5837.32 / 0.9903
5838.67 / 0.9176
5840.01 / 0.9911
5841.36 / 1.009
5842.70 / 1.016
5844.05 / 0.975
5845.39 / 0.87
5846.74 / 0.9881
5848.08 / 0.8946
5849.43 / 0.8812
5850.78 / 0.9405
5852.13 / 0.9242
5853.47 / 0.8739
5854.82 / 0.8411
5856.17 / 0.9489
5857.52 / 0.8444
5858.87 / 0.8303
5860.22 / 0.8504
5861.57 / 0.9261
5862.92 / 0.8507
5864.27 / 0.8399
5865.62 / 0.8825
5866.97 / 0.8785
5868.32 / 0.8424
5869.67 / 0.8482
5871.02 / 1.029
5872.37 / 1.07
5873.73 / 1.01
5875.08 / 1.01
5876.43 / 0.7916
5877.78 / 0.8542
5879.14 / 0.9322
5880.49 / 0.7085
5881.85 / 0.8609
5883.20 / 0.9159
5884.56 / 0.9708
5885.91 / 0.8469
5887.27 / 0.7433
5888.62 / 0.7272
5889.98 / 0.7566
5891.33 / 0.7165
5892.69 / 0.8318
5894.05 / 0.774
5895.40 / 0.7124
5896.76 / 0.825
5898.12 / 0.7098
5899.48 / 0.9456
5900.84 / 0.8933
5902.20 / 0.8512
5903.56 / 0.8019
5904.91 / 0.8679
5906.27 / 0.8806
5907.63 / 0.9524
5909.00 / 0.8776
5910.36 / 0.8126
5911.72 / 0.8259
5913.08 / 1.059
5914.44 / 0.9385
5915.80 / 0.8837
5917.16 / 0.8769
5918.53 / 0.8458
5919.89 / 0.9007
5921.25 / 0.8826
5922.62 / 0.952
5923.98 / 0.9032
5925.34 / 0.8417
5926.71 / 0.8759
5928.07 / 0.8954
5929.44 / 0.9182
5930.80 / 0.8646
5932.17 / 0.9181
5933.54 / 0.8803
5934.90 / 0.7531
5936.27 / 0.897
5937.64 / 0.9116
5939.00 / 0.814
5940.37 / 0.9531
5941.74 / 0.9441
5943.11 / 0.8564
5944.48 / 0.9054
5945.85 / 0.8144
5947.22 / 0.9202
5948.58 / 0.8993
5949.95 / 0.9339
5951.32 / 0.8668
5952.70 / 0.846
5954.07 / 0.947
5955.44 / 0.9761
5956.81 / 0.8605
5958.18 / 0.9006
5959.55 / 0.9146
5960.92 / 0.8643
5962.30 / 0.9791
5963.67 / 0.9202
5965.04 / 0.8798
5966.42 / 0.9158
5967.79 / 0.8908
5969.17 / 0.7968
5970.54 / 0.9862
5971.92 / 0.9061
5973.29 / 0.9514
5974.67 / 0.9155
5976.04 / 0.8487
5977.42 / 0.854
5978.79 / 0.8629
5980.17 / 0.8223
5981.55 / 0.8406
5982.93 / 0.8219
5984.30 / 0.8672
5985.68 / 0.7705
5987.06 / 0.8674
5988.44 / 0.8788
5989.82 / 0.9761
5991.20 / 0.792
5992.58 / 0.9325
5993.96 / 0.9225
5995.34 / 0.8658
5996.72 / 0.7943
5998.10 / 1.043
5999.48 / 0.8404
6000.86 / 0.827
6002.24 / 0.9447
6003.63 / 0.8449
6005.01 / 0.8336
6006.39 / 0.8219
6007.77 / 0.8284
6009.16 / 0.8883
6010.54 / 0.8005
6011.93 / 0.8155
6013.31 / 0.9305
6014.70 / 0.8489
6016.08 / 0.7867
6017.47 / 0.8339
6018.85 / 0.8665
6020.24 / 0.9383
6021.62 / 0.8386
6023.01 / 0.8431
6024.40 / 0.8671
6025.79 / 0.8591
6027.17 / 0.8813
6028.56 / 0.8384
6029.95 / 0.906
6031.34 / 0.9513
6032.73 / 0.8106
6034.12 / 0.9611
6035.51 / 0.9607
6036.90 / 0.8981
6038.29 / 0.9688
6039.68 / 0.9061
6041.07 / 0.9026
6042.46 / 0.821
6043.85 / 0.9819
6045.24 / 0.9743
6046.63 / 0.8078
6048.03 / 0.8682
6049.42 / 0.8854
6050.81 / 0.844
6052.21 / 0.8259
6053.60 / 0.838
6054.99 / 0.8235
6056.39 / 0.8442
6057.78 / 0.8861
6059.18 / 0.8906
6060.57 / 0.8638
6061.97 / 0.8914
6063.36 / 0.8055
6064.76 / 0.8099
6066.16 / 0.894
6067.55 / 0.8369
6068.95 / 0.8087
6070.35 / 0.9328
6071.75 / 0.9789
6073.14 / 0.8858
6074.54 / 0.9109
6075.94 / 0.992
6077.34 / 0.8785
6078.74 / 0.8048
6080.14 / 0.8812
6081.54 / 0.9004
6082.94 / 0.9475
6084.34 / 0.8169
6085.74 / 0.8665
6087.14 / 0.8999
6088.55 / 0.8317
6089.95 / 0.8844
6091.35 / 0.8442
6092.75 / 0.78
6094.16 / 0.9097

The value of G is 0.06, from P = 0.8679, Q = 0.8099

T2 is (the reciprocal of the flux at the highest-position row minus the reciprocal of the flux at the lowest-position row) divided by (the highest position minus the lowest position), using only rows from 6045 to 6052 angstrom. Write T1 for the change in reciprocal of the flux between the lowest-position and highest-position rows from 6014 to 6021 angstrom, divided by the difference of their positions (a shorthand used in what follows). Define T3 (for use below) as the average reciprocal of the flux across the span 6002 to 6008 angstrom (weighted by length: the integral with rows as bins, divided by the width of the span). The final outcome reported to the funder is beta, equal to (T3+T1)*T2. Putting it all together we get 0.033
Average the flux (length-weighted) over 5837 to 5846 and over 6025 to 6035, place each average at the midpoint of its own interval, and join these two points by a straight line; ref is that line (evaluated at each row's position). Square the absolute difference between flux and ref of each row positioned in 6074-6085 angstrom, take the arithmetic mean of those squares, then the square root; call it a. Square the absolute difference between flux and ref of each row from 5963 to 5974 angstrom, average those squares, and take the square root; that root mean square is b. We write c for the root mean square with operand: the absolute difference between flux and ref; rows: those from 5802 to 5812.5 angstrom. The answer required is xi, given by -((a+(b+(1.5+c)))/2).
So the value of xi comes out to -0.85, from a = 0.06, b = 0.053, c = 0.081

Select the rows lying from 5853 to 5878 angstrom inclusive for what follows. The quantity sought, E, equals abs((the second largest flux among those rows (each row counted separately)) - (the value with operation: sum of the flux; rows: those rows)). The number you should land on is 16.0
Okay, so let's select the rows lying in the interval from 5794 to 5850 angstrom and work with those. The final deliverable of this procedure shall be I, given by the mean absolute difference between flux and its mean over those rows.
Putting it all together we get 0.040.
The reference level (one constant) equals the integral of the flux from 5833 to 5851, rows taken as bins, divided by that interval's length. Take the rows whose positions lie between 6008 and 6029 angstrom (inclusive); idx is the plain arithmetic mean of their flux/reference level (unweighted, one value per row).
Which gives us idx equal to 0.903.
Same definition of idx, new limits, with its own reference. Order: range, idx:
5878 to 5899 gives 0.846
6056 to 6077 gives 0.930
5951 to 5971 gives 0.952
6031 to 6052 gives 0.952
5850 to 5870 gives 0.923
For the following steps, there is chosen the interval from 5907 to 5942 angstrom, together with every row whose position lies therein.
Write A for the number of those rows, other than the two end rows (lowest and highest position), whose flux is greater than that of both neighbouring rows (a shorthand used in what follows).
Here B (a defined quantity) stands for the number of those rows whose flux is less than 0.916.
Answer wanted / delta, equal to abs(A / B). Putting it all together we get 0.39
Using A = 7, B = 18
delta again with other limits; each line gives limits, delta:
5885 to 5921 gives 0.27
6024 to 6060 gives 0.35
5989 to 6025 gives 0.32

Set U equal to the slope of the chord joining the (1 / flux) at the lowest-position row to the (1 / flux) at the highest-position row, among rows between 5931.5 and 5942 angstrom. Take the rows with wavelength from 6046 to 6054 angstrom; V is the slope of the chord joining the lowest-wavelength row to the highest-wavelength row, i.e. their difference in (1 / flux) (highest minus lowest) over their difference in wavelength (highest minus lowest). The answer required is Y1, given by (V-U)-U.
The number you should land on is 0.000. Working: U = -0.003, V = -0.006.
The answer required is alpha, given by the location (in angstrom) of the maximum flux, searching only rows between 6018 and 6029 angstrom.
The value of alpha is 6020.24 angstrom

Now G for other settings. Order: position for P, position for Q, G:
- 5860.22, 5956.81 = -0.01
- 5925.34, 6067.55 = 0.00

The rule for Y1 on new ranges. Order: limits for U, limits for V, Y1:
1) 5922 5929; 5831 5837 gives -0.015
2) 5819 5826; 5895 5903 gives -0.016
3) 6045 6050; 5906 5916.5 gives -0.050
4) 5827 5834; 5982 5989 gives 0.021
